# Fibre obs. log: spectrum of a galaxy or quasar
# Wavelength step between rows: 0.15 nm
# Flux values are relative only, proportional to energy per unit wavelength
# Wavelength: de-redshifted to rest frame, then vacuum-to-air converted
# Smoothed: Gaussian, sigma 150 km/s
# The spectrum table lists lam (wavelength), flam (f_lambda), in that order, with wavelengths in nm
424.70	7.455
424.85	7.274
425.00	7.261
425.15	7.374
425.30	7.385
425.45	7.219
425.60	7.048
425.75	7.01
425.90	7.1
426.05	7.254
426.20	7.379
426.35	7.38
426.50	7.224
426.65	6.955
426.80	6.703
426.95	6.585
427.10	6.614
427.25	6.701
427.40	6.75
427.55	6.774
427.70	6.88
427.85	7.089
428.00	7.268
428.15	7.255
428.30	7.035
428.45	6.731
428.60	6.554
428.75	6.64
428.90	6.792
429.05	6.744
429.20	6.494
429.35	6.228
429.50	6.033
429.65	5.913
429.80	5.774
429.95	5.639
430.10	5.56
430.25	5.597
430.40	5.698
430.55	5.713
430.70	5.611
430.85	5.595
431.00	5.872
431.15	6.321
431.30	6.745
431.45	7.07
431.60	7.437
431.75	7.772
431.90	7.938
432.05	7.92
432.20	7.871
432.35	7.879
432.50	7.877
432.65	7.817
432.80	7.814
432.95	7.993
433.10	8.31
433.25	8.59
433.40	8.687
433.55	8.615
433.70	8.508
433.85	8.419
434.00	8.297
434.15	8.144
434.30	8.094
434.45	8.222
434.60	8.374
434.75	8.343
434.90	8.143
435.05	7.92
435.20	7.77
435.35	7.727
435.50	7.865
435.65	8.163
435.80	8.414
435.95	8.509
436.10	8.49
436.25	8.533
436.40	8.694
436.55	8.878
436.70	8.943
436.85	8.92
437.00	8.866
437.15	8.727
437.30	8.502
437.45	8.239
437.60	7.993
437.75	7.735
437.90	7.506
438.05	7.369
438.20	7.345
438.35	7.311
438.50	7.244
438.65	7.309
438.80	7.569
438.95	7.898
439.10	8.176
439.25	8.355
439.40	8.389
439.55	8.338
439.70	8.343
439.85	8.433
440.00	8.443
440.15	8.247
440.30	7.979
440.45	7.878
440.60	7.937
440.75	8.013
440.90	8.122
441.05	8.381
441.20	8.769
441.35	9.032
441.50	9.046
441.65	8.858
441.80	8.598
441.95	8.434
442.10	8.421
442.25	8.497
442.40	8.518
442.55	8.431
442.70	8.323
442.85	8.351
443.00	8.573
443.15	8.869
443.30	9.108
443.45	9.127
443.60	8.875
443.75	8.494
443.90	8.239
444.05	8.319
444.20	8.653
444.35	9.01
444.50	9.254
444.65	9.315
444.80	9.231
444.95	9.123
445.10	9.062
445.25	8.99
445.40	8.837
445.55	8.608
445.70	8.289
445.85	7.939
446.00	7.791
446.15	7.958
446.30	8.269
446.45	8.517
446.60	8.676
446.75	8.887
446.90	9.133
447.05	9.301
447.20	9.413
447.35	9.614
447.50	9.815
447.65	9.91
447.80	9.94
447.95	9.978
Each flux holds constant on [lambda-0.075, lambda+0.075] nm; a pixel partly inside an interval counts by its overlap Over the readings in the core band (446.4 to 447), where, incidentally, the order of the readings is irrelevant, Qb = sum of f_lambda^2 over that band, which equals 310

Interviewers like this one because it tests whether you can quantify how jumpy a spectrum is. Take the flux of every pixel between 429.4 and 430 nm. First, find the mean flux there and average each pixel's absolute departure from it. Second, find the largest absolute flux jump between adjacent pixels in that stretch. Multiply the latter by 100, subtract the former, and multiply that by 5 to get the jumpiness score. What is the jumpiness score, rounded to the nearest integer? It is 69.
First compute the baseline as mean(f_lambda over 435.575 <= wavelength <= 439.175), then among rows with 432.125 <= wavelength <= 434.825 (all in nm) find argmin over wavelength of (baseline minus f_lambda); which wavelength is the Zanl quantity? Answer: 433.40 nm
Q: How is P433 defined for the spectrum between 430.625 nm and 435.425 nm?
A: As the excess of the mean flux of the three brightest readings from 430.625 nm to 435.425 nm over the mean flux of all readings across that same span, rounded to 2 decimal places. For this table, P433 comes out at 0.89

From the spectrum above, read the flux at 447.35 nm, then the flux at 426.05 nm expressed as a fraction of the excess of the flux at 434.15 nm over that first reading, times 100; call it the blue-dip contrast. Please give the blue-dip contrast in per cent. -493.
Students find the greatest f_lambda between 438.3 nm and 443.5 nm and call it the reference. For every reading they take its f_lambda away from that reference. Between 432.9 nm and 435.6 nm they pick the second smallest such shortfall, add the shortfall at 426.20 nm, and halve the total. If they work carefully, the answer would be 1.1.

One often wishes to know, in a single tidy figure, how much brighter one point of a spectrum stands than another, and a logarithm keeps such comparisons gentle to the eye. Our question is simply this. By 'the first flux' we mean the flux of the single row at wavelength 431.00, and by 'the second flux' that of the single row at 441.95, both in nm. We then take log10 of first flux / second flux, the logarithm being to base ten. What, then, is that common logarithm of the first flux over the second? -0.16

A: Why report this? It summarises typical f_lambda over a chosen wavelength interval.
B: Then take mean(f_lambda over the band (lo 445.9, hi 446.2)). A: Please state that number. 7.9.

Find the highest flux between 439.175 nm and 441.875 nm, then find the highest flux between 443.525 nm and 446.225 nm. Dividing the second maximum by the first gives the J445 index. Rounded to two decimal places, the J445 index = 1.03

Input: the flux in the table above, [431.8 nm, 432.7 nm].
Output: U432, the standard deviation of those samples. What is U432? 0.04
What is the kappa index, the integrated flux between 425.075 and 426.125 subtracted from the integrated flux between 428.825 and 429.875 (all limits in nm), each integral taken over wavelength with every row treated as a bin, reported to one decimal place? -1.0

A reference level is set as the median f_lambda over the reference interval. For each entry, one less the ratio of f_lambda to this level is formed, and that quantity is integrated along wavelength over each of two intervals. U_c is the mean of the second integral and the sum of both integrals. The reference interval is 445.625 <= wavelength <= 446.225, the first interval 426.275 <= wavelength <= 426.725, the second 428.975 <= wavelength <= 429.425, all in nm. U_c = 0.10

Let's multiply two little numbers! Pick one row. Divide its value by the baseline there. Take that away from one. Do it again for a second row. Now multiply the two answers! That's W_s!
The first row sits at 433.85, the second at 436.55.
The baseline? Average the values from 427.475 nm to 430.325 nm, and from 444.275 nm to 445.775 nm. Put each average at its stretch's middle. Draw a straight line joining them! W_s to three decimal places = 0.026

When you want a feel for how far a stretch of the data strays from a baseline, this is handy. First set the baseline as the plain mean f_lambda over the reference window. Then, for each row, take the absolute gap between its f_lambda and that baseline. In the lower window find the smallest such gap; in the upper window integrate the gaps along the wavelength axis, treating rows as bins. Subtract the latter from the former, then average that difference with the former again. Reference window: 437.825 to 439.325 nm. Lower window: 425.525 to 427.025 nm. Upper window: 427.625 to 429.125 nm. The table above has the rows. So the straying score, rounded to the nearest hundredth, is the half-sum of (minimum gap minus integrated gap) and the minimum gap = -0.30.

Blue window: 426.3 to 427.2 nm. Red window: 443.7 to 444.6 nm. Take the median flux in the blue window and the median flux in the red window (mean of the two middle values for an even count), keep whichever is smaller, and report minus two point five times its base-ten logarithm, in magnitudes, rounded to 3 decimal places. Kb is -2.086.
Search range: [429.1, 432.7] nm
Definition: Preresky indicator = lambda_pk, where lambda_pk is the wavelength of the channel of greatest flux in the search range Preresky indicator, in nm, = 431.90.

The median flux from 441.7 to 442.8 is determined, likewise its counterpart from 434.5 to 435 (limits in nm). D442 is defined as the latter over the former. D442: 0.989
